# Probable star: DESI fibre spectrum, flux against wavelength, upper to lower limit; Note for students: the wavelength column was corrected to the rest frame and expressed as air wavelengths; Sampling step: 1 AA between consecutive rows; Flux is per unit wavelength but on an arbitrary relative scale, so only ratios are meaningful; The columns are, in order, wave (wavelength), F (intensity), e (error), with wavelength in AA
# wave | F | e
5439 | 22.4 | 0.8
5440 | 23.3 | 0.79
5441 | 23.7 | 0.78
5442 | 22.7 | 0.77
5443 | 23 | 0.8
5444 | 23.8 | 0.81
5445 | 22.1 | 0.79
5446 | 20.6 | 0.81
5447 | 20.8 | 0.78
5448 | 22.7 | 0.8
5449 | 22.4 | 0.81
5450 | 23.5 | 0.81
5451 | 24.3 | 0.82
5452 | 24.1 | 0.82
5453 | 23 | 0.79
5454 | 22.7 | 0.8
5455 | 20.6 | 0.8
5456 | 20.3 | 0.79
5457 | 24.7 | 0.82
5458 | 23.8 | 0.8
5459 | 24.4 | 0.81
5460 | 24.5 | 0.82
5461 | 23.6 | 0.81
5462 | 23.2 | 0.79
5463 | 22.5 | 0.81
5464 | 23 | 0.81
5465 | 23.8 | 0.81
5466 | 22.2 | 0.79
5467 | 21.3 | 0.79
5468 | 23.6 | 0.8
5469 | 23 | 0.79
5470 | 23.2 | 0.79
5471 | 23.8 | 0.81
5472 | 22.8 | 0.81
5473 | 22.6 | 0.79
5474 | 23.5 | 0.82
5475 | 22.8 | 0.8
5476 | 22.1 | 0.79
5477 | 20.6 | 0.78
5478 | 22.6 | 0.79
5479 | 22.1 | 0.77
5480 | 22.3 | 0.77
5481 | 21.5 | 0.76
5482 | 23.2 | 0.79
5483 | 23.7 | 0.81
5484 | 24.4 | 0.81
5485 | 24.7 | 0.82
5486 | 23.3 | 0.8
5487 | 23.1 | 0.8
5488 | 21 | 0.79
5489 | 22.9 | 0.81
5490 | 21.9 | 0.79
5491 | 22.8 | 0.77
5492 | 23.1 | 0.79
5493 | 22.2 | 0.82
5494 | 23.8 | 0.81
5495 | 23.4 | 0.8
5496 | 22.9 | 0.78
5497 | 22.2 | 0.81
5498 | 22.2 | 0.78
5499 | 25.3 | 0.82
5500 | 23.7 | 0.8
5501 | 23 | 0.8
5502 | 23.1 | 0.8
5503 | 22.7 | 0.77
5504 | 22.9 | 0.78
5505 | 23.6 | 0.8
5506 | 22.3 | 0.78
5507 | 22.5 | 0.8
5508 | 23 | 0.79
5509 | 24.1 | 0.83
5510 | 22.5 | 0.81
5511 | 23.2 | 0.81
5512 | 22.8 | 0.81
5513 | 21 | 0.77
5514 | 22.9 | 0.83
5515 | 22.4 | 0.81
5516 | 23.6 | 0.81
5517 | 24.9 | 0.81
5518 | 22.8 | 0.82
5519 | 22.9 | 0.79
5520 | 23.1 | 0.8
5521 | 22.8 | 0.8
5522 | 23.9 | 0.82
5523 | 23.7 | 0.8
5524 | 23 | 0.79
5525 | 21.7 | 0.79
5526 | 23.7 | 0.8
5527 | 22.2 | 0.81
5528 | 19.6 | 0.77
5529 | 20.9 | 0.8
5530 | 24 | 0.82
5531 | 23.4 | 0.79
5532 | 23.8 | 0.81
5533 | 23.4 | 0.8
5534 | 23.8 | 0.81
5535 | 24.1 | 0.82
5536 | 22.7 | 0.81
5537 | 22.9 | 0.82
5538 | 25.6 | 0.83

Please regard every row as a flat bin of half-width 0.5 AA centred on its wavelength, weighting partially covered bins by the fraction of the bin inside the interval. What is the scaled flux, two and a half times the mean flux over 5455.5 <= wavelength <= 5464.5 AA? 58.3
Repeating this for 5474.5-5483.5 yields 55.8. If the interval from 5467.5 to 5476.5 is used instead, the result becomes 57.6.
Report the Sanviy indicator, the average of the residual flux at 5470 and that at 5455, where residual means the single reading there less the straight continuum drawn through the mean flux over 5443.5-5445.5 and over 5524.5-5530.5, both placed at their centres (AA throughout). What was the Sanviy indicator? -0.8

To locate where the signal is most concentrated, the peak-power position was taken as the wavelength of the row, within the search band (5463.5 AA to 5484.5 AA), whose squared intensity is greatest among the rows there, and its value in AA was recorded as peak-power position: 5484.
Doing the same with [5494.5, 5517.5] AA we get 5499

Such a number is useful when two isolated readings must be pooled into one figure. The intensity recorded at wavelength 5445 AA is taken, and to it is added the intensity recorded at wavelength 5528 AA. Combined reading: 41.7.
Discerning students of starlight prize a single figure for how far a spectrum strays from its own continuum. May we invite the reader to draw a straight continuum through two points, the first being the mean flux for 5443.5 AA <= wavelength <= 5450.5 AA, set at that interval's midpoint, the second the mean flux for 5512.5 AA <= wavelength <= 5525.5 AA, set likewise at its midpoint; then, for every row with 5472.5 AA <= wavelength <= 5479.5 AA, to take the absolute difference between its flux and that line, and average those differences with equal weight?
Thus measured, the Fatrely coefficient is 0.60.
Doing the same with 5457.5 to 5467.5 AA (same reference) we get 1.09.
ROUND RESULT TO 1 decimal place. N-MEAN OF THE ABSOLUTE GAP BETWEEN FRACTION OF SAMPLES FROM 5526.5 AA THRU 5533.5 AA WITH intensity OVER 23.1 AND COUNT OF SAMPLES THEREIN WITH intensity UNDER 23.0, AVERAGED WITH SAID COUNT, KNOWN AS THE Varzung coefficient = 2.7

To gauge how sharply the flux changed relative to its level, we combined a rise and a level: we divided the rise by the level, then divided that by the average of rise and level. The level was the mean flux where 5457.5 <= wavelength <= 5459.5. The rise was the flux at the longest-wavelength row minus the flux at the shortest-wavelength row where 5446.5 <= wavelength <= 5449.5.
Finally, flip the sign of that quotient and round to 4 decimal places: -0.0052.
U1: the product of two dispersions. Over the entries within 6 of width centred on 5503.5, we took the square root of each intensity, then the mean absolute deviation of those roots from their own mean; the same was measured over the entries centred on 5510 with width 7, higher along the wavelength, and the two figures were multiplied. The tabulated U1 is 0.0021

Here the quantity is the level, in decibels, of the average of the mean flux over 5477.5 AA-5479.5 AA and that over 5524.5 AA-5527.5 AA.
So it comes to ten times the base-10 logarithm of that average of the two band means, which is 13.51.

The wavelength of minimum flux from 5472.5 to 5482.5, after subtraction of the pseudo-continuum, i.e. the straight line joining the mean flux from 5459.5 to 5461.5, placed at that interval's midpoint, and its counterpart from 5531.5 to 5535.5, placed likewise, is 5477 AA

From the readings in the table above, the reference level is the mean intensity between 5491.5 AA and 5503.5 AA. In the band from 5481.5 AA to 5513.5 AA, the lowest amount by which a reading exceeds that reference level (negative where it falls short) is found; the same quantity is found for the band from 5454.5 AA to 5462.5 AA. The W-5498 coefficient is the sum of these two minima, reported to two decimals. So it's -4.97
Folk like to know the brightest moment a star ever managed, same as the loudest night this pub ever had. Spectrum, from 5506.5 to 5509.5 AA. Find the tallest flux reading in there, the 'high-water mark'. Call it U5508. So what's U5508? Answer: 24.1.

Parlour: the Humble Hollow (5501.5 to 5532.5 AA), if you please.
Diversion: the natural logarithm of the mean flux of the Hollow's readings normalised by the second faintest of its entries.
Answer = 0.090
